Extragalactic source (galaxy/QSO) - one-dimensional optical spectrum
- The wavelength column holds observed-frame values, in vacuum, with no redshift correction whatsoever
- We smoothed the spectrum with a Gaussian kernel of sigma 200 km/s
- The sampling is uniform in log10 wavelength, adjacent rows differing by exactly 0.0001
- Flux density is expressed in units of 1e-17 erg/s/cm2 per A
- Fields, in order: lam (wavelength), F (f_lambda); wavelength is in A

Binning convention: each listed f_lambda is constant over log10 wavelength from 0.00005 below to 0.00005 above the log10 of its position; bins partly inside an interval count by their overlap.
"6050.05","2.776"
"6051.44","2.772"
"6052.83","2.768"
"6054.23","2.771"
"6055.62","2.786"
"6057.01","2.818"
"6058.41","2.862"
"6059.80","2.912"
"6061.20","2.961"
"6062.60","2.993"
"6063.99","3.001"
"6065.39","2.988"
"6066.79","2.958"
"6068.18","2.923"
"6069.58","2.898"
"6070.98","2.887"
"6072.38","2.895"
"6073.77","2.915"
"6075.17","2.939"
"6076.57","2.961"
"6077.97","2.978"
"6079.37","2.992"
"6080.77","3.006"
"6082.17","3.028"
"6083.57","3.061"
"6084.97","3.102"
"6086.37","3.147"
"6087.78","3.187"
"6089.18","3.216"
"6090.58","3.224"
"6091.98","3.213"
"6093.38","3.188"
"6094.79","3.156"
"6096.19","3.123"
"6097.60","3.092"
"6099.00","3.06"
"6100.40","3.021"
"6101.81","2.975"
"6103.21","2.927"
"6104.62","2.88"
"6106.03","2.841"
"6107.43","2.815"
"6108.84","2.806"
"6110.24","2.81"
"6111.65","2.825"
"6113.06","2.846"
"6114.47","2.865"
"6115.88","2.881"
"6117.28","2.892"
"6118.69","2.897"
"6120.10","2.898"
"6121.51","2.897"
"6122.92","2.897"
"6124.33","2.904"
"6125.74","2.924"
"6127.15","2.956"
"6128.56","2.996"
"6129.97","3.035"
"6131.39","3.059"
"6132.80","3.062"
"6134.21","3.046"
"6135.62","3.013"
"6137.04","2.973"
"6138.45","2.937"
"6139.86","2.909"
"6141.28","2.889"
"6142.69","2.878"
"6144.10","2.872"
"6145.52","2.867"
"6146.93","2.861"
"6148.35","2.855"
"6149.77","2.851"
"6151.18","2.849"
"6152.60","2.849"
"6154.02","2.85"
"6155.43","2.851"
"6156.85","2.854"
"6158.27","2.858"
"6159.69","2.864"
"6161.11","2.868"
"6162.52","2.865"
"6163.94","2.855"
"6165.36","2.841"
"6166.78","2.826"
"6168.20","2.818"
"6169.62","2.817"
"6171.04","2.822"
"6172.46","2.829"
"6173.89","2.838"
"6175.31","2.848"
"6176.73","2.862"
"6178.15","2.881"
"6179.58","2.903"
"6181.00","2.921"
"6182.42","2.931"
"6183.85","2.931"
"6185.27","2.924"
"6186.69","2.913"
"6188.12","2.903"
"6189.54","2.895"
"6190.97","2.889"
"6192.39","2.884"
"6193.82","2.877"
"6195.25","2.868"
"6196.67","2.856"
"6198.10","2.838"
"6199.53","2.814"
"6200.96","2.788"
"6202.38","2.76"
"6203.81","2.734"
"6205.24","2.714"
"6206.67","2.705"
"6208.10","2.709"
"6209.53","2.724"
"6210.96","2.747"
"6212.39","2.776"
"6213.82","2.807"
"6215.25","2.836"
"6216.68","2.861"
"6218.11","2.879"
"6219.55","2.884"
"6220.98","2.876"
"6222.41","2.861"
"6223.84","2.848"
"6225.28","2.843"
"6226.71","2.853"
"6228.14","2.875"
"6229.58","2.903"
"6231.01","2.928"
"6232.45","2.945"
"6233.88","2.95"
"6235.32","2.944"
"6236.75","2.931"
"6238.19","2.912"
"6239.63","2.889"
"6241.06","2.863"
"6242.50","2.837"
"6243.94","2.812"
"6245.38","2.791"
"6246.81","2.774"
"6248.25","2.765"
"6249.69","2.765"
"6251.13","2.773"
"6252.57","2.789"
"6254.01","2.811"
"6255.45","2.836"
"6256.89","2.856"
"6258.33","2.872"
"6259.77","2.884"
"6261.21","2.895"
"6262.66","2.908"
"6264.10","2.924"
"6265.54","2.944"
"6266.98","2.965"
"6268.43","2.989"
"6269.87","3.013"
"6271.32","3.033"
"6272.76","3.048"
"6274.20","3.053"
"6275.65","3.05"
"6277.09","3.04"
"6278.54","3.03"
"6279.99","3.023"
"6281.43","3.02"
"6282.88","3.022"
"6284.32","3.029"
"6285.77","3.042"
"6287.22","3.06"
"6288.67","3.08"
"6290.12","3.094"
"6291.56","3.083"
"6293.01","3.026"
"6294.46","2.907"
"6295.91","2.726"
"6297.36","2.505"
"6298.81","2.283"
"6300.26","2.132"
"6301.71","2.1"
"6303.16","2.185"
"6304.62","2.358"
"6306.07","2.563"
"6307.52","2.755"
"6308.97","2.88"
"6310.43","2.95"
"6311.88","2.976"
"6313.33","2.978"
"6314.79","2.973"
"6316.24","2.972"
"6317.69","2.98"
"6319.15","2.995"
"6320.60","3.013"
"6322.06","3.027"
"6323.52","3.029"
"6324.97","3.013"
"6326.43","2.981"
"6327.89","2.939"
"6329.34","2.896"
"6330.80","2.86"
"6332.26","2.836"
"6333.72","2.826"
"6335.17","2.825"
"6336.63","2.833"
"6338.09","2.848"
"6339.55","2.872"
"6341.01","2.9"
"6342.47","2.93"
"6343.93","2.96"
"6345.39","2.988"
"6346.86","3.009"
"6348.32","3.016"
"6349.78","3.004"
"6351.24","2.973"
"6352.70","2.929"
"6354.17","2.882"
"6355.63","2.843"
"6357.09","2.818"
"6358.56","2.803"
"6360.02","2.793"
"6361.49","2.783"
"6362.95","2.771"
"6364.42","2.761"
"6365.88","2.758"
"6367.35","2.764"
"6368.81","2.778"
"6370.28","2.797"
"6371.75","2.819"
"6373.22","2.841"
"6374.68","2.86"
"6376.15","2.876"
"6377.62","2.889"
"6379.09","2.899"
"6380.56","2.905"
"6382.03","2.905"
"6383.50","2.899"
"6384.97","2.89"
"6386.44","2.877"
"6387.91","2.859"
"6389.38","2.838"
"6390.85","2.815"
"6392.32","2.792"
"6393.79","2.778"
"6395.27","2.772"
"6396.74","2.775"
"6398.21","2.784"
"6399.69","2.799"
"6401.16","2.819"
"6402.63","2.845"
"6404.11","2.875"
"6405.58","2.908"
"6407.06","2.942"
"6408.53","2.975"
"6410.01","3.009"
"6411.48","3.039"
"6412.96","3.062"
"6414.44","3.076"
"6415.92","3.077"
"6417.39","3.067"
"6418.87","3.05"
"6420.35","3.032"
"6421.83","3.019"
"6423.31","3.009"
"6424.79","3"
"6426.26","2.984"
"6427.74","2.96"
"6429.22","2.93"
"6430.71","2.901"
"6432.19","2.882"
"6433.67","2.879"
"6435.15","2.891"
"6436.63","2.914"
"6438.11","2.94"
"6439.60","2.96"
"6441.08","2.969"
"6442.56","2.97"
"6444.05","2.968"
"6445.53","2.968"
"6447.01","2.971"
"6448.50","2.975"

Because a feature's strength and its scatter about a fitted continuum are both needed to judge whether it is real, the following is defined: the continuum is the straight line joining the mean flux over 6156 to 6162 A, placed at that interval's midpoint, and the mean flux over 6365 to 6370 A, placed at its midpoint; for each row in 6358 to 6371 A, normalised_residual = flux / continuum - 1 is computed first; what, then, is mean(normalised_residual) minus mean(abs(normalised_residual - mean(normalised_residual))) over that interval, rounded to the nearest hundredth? 0.00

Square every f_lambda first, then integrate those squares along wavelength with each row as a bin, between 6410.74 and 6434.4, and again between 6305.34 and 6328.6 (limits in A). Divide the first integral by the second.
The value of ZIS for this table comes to 1.06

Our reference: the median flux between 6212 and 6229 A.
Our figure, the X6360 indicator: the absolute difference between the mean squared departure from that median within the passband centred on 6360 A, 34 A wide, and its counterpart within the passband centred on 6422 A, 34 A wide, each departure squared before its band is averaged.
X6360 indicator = 0.012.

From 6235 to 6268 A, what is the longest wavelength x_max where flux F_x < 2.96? 6265.54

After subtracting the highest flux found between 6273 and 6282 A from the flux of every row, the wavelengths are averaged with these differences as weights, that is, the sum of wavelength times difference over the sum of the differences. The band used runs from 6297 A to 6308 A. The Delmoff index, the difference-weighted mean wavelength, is 6301.9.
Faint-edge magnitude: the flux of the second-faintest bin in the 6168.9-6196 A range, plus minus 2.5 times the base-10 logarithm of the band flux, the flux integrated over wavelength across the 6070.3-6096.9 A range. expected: -1.96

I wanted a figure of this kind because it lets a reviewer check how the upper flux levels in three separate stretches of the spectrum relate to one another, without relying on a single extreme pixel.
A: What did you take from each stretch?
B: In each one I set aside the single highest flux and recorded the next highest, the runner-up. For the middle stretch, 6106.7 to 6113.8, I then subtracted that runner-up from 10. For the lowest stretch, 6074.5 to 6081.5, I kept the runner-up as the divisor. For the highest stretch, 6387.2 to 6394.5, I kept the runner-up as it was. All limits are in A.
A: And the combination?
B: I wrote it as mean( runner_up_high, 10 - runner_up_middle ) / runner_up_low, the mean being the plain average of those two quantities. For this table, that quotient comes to 1.67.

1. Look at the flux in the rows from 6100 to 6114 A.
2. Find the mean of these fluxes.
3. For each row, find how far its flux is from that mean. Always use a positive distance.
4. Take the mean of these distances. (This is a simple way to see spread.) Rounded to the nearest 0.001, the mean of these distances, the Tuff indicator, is 0.061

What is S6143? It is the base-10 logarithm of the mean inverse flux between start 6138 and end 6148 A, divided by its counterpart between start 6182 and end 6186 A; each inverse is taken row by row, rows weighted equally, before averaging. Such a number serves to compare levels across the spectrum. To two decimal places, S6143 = 0.01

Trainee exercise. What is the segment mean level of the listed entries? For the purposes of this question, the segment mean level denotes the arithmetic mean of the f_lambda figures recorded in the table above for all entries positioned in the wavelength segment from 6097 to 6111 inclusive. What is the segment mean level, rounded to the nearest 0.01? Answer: 2.92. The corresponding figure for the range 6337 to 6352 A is 2.95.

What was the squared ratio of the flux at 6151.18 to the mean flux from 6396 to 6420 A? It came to 0.94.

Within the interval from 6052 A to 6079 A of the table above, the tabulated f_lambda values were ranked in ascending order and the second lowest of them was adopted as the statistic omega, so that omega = 2.771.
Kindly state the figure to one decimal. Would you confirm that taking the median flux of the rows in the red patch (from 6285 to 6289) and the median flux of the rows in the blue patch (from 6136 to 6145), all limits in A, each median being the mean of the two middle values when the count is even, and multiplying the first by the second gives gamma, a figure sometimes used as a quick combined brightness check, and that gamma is 8.9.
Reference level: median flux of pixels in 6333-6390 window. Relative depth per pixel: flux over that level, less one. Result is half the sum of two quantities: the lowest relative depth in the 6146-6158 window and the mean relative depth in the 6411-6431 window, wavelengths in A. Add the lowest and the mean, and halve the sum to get 0.025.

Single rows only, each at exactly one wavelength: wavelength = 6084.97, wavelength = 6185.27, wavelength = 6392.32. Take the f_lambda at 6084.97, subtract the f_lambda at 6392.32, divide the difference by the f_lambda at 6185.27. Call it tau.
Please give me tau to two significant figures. 0.11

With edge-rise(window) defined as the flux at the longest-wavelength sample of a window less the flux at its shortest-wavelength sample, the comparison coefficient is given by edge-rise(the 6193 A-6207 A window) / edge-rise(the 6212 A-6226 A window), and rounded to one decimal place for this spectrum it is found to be -2.6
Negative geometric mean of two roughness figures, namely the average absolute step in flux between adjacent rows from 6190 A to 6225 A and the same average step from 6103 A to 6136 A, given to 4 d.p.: -0.0180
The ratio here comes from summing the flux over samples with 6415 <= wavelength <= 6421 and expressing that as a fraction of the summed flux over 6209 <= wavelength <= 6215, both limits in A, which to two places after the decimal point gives 1.11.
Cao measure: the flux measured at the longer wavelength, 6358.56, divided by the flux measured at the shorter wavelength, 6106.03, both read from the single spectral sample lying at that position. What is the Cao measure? 0.99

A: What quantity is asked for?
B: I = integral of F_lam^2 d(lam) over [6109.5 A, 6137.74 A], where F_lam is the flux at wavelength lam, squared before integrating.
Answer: 243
